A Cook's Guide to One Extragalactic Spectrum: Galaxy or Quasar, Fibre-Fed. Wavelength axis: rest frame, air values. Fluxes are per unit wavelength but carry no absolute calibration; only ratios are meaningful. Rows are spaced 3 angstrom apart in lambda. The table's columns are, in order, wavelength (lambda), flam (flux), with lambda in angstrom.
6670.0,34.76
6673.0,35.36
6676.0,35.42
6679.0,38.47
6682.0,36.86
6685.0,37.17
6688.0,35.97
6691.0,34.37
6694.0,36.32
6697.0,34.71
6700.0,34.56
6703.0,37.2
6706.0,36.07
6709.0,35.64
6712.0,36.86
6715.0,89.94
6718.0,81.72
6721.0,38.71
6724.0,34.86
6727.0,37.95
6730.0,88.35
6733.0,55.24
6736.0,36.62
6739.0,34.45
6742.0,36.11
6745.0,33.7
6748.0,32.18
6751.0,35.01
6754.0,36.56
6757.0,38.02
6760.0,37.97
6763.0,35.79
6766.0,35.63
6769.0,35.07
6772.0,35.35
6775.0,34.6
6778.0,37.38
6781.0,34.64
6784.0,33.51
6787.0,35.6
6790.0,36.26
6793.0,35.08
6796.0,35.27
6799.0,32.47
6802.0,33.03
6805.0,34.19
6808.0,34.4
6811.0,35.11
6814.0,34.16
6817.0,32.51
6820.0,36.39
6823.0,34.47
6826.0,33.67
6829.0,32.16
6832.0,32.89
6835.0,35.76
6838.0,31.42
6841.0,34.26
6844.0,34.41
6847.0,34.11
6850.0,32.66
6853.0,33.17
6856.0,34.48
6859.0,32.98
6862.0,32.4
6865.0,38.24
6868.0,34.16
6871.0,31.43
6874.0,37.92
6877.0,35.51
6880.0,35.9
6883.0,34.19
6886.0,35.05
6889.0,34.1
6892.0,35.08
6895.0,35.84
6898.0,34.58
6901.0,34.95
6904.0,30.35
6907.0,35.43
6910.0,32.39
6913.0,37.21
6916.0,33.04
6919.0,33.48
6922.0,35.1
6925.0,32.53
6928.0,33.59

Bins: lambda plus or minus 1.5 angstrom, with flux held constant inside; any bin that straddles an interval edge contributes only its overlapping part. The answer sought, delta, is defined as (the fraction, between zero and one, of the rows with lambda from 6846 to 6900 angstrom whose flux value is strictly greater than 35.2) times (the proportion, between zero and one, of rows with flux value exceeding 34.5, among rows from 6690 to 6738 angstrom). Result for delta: 0.26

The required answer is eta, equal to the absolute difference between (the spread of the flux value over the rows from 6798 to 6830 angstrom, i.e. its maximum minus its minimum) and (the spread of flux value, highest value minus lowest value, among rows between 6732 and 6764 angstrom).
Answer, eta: 19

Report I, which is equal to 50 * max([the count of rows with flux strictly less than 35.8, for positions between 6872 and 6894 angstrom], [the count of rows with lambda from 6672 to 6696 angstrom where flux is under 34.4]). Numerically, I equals 250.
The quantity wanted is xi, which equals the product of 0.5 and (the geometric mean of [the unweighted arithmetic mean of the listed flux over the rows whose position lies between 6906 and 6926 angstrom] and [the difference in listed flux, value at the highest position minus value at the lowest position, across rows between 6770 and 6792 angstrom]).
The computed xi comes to 2.8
